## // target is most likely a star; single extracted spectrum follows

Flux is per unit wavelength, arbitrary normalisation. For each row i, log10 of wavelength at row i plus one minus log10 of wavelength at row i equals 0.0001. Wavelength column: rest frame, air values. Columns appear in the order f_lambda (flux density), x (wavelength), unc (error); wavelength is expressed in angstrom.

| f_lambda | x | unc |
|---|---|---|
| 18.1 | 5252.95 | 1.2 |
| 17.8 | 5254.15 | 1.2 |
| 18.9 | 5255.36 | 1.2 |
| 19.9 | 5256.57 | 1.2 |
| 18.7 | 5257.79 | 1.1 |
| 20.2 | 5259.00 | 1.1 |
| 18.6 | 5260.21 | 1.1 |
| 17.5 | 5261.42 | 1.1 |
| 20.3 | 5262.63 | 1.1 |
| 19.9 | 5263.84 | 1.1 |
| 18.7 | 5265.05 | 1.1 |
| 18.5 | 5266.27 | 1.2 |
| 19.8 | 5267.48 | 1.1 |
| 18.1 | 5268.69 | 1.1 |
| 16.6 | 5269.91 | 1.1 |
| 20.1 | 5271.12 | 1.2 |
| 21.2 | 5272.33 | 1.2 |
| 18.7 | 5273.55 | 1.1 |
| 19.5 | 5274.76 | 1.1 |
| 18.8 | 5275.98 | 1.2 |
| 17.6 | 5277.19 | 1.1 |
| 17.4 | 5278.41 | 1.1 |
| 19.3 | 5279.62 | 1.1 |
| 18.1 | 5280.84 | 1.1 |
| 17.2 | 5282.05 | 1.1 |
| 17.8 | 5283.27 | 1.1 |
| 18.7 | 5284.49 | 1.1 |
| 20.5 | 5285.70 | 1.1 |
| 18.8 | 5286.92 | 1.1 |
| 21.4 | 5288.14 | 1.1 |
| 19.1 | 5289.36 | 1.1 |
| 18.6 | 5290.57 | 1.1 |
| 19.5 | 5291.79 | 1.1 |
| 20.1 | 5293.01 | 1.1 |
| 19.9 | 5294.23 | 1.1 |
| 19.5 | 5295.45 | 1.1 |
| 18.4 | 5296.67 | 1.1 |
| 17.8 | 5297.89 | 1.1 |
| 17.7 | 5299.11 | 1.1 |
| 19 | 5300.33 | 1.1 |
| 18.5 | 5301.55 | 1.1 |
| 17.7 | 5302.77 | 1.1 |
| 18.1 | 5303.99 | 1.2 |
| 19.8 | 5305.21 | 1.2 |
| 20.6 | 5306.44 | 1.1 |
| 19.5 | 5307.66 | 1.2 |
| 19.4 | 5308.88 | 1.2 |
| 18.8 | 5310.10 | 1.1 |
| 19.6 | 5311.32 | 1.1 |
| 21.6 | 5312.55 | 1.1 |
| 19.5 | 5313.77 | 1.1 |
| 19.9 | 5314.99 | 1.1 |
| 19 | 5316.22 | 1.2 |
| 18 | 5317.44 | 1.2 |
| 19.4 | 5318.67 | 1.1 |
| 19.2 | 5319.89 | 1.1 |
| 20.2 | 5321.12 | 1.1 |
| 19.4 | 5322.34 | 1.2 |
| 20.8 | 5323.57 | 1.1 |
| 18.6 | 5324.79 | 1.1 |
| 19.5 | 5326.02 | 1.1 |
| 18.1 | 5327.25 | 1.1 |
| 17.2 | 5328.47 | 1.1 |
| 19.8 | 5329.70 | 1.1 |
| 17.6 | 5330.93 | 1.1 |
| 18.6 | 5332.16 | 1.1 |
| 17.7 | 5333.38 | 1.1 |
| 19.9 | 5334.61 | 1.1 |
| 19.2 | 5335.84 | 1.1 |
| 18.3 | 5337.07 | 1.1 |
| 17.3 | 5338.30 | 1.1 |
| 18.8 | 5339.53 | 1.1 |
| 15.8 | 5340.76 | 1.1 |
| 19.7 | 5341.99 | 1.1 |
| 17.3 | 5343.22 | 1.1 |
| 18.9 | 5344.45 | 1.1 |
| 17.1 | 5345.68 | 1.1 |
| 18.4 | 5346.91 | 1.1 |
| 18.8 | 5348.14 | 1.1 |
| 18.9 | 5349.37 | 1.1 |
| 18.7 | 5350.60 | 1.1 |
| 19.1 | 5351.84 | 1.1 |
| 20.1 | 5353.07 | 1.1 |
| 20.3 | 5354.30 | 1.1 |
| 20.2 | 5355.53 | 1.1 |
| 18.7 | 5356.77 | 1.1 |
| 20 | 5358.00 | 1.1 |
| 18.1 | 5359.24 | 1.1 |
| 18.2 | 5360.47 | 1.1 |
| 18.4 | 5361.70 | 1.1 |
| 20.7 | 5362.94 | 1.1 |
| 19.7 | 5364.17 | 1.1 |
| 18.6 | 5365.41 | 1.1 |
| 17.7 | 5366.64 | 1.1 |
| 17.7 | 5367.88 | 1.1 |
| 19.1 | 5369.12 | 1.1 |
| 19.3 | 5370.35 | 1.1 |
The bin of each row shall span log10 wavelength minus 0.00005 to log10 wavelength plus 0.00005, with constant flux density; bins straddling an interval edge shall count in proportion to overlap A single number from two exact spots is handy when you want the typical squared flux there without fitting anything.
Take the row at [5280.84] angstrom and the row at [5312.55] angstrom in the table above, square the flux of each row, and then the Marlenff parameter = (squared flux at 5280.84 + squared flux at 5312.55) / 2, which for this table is 397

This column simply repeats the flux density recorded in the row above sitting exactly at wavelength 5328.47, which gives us 17.2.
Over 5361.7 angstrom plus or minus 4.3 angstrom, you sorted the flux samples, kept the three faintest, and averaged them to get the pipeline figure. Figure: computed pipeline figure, 18.2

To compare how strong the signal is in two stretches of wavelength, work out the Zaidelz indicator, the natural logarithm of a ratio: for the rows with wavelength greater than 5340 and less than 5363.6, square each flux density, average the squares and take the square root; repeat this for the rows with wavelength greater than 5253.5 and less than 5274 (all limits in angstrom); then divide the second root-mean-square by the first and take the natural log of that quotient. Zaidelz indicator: 0.01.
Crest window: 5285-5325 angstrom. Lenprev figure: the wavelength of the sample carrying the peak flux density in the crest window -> 5312.55 angstrom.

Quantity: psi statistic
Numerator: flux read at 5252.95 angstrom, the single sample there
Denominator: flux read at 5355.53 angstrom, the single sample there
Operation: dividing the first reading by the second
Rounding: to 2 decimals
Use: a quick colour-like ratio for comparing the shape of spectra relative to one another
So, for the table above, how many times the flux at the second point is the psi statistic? 0.90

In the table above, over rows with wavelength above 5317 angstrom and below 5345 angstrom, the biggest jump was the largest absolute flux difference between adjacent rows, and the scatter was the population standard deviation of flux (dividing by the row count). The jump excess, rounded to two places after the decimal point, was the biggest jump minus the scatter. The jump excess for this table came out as 2.75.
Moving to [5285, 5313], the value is 1.54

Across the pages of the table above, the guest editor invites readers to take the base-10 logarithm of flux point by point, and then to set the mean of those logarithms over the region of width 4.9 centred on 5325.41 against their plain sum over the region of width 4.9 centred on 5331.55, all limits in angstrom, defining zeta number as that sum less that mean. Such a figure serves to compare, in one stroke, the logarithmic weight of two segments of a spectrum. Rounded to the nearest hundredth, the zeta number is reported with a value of 3.78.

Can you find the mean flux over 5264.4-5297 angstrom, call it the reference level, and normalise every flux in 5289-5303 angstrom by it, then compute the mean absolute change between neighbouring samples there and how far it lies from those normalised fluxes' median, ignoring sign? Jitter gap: 0.958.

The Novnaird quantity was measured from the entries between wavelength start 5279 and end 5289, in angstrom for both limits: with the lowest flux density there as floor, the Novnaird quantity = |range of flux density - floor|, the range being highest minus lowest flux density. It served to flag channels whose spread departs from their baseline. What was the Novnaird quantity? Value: 13.0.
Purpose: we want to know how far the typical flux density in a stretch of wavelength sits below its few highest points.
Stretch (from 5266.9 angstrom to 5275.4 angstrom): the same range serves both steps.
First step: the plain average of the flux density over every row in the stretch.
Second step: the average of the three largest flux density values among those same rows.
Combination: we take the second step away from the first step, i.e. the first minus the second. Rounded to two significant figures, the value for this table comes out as -1.2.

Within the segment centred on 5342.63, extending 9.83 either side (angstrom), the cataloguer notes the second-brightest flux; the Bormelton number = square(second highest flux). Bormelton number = 388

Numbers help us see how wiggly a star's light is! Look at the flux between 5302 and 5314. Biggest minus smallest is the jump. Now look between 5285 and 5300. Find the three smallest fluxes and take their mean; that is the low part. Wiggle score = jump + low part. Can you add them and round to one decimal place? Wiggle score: 21.9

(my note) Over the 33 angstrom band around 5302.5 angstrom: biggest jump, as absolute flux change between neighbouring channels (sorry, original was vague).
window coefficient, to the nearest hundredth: 2.60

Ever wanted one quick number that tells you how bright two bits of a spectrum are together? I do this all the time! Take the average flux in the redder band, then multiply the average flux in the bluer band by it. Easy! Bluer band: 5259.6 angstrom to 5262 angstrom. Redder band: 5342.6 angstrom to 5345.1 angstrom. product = 327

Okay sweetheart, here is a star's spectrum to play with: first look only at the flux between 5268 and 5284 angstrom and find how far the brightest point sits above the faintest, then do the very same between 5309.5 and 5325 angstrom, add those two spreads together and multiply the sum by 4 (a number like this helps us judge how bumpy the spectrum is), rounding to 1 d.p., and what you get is 32.8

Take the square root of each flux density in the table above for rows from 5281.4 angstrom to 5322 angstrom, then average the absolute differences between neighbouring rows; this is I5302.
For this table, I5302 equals 0.11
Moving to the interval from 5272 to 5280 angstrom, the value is 0.14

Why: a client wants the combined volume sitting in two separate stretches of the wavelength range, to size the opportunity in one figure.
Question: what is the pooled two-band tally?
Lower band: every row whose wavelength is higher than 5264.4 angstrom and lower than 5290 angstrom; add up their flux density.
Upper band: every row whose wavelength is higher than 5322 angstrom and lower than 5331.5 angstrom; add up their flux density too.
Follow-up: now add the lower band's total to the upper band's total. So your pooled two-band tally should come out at 547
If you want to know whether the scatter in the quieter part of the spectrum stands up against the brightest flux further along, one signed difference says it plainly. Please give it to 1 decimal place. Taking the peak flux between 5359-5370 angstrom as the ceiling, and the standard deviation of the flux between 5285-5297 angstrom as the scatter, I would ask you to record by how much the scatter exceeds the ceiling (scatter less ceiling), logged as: -19.8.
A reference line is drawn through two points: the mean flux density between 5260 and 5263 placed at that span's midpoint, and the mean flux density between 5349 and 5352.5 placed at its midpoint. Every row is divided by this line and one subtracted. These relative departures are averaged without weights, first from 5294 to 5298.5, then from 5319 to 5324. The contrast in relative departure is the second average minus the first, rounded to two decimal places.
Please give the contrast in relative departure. 0.05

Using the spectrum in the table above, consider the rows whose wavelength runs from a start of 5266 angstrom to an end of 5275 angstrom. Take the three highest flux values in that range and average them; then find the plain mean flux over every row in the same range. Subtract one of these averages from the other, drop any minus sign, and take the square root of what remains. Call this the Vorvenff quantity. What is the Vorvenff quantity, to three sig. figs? 1.14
